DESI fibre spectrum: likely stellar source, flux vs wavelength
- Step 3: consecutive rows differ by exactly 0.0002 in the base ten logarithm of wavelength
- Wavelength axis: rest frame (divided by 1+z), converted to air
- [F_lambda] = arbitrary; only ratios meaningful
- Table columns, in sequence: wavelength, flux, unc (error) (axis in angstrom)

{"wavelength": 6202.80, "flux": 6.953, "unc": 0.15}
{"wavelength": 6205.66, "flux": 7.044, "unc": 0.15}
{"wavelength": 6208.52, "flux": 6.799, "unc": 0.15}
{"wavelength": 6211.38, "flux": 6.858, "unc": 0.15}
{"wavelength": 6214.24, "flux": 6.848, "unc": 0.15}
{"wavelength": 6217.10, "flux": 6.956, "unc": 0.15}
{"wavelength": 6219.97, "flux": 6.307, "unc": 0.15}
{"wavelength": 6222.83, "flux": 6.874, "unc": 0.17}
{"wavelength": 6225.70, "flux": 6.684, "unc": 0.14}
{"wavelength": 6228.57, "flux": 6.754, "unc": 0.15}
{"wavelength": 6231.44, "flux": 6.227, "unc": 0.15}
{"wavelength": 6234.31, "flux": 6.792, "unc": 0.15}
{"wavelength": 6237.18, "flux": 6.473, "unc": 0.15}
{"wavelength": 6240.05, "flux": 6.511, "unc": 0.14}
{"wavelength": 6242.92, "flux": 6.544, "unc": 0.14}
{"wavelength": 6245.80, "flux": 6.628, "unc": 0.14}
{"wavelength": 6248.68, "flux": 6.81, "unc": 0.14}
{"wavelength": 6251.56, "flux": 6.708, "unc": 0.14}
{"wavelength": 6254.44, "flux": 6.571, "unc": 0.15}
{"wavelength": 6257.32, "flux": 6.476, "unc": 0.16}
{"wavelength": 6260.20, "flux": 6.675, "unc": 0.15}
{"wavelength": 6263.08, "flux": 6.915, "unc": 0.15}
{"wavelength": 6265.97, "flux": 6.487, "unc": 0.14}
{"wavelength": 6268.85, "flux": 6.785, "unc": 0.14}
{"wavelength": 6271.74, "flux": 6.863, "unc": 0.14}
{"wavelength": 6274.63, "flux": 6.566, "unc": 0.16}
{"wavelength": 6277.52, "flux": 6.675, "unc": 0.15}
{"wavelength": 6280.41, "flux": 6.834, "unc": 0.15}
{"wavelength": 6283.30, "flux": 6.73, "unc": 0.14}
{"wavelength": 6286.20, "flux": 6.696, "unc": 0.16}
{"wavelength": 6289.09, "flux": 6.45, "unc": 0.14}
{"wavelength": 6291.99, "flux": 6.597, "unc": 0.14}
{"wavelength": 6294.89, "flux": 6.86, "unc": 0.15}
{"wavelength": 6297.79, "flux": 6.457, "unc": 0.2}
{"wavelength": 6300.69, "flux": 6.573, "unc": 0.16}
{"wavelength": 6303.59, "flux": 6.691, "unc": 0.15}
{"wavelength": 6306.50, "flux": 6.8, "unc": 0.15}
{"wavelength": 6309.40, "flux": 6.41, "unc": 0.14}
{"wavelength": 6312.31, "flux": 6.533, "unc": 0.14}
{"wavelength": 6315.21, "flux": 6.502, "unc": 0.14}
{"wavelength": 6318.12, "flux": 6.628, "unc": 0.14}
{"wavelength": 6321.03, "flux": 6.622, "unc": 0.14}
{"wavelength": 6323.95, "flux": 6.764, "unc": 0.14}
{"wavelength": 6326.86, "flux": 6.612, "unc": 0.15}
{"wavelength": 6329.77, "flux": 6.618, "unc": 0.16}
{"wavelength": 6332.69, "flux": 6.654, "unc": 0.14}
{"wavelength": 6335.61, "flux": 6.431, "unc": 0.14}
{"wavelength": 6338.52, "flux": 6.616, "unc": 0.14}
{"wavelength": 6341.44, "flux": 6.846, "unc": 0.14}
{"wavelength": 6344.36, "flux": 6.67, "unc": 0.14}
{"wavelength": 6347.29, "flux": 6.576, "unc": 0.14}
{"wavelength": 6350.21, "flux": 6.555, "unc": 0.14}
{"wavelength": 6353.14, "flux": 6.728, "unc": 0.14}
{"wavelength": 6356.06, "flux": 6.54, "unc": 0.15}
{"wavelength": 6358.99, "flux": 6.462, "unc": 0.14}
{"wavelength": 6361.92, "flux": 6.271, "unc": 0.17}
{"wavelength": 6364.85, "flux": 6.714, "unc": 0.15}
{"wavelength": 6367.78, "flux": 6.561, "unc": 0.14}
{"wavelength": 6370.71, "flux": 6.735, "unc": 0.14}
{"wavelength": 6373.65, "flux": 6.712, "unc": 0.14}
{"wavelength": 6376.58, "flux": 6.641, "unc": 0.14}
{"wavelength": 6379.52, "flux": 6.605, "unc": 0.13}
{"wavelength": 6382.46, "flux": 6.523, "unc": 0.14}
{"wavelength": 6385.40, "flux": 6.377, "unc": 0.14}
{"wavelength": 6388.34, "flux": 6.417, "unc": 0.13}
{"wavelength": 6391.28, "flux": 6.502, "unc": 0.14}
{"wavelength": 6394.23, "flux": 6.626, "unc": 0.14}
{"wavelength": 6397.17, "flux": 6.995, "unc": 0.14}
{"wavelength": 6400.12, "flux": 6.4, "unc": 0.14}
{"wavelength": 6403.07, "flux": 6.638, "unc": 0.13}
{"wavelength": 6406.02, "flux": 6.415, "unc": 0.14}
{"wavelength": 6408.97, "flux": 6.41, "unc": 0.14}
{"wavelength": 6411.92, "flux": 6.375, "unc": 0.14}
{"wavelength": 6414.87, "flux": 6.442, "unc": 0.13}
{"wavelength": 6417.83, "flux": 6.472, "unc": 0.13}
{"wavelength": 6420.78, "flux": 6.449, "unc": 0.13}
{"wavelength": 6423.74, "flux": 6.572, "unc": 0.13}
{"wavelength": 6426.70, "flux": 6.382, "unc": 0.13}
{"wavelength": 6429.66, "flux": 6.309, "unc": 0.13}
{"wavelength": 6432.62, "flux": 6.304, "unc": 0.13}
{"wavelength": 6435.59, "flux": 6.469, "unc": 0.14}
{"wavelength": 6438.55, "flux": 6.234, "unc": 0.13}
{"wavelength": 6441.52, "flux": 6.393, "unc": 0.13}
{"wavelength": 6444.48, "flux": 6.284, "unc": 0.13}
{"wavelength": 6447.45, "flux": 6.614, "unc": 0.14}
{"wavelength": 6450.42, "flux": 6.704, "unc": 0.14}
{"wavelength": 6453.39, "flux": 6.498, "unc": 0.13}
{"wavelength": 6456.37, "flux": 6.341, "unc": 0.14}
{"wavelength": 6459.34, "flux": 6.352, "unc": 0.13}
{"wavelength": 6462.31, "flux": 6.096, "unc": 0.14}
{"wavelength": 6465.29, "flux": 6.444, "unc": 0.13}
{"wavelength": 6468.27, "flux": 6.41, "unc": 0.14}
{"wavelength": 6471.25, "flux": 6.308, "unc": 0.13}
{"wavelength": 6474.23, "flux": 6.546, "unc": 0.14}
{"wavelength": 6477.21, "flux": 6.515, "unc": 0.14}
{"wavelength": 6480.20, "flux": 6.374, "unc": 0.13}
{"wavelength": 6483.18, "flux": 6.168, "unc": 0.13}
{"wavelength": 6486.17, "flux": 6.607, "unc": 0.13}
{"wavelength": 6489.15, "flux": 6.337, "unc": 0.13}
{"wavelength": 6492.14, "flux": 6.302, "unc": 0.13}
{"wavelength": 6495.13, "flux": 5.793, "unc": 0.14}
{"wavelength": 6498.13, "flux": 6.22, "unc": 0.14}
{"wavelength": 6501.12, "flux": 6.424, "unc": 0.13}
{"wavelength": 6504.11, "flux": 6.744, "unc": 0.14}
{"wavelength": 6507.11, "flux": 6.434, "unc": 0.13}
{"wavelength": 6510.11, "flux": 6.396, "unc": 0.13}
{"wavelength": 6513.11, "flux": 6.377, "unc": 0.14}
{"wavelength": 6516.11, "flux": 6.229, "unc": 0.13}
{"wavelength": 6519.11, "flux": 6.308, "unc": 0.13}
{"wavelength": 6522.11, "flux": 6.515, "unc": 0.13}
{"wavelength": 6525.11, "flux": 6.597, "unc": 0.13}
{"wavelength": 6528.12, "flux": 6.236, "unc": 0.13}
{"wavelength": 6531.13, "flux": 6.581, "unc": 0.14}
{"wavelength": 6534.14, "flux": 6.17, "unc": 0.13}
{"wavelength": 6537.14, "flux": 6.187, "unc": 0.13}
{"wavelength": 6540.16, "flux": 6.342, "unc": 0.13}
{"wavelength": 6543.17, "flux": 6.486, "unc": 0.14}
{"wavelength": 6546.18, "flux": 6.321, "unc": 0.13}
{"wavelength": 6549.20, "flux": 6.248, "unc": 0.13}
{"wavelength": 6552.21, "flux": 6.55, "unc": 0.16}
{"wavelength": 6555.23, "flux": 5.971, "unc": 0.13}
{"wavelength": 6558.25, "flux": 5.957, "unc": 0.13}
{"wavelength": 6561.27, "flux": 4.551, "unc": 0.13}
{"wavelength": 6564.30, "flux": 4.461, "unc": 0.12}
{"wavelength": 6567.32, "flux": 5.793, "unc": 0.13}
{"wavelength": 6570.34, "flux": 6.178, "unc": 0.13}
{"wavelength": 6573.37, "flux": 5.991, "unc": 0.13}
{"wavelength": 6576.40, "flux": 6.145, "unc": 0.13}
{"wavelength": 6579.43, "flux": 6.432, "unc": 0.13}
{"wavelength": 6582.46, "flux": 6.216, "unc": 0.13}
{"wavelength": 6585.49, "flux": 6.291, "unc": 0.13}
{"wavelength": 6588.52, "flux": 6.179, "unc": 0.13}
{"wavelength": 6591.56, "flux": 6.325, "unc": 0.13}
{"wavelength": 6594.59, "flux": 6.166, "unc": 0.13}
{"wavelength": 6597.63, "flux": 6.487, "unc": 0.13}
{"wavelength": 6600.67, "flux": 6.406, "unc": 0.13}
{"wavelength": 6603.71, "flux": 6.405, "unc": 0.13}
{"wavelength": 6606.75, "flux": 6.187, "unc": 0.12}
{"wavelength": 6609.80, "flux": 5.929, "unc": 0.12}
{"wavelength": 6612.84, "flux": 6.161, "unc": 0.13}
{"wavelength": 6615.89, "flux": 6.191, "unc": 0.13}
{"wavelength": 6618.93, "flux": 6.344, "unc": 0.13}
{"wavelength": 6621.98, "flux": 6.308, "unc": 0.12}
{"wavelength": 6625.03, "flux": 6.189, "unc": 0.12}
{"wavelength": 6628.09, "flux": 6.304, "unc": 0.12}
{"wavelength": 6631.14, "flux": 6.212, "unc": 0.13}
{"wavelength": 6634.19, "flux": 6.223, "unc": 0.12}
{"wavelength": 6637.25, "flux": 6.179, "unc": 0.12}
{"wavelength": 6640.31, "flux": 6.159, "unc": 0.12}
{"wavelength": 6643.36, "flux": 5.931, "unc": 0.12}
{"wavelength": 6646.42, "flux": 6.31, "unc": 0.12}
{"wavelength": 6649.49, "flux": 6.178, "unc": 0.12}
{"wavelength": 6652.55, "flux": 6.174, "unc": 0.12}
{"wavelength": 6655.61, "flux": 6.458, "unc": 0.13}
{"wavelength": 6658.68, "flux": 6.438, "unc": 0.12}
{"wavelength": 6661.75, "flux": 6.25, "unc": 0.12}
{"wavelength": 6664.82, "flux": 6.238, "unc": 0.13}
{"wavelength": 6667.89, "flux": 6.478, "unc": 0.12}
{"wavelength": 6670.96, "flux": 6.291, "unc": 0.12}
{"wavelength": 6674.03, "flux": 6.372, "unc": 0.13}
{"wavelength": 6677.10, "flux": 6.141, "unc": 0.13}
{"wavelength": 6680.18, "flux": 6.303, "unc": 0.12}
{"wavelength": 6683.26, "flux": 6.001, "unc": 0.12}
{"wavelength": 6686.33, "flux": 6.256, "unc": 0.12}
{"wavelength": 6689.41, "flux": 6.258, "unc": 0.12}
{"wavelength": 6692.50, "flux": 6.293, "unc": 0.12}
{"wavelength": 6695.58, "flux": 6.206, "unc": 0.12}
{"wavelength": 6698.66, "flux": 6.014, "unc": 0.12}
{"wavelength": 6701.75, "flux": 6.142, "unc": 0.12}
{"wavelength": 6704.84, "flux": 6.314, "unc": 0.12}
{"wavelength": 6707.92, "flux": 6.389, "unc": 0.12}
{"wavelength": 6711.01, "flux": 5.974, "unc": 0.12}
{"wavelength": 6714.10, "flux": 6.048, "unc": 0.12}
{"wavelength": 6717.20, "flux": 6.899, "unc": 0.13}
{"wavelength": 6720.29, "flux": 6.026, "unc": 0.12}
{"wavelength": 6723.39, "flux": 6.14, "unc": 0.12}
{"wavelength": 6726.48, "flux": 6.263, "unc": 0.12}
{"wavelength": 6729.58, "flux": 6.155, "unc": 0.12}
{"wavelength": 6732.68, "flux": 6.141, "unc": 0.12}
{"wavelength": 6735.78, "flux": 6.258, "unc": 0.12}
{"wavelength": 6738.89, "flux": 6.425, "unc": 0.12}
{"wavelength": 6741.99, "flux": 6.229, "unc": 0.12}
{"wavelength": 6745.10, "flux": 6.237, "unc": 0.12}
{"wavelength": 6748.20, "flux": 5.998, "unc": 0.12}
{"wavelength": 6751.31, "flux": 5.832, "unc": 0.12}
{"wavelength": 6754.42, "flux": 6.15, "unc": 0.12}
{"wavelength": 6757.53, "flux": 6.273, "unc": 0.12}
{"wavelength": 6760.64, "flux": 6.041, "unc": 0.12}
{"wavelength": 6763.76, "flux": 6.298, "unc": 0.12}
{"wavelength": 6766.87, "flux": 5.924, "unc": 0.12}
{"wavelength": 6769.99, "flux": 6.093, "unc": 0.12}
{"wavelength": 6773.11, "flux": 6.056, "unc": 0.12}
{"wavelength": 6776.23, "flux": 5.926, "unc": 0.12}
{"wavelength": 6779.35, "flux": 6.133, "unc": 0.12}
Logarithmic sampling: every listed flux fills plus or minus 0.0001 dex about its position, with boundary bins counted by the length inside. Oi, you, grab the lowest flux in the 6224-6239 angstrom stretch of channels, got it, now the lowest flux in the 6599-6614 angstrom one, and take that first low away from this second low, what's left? -0.30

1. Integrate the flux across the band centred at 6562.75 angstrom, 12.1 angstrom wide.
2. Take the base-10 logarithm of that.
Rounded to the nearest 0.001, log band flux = 1.798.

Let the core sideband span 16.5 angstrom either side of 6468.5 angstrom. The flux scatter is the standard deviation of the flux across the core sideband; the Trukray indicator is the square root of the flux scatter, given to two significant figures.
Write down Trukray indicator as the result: 0.37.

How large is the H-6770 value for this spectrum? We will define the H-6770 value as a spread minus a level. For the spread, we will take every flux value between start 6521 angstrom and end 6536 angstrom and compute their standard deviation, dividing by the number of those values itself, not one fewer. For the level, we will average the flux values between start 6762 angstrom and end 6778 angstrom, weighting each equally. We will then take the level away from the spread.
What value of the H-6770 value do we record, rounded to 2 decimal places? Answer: -5.88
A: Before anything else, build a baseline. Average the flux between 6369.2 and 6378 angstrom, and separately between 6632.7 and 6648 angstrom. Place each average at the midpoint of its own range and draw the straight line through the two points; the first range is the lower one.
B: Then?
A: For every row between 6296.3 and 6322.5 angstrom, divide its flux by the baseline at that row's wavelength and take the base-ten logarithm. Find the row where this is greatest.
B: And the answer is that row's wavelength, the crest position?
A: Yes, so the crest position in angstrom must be 6306.50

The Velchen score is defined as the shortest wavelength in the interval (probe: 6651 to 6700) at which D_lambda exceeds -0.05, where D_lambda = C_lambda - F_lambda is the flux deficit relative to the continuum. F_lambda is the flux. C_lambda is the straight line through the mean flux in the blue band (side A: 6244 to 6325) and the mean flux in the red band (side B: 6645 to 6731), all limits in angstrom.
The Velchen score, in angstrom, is 6652.55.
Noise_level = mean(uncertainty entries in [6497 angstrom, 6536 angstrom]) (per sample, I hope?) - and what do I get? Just 0.133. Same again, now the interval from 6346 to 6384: 0.143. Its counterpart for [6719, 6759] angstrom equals 0.120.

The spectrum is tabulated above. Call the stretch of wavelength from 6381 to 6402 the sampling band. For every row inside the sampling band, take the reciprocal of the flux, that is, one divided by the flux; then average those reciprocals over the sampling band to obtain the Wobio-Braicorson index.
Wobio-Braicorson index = 0.153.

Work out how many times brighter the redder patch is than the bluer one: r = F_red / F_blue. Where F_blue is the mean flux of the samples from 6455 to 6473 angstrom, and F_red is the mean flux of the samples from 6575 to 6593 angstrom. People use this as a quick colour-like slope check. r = 0.99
